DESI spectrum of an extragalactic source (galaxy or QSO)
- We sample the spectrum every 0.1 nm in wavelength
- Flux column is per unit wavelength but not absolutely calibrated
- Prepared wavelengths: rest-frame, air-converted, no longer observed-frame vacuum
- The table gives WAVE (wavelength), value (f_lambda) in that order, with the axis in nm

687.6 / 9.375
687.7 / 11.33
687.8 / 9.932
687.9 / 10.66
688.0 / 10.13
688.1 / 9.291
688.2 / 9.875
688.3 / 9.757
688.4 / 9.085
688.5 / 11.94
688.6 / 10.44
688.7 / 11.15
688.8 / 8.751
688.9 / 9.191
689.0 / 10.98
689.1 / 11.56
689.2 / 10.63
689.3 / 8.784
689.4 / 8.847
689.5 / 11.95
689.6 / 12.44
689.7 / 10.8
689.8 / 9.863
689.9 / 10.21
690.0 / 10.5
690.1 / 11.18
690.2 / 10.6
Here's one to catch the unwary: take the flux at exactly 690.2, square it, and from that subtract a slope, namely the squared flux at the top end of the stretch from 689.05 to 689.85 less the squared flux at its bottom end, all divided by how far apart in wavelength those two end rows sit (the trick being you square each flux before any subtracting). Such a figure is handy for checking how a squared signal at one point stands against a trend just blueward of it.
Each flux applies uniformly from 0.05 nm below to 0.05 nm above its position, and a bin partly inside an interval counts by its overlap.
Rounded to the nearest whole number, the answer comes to 164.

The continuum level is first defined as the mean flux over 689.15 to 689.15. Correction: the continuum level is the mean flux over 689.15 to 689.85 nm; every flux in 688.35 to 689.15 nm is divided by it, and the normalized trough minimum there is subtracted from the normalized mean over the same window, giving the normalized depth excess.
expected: 0.16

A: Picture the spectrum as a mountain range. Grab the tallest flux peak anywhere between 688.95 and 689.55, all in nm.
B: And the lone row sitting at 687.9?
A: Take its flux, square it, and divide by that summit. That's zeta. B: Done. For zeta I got 9.5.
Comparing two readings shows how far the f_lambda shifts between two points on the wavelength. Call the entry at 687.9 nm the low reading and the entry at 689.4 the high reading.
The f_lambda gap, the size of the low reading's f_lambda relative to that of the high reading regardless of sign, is 1.8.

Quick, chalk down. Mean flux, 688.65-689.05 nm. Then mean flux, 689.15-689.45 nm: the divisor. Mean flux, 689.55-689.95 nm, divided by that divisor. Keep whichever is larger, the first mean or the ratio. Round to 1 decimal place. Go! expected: 10.0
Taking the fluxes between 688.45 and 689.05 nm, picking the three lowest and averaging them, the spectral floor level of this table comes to 9.5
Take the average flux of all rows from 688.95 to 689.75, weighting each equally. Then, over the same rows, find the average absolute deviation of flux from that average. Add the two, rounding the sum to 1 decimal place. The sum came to 11.7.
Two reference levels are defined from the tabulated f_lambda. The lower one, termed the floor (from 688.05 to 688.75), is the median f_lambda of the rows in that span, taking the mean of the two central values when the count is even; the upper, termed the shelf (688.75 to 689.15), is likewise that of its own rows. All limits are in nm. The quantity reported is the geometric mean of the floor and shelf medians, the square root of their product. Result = 10.0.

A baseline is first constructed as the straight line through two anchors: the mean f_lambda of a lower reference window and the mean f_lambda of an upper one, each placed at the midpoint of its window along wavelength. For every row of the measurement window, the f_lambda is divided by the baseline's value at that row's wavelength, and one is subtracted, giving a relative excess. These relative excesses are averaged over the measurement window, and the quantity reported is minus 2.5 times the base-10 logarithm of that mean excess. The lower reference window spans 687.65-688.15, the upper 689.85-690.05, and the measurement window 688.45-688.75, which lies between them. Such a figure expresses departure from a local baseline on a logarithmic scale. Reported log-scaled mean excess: 2.7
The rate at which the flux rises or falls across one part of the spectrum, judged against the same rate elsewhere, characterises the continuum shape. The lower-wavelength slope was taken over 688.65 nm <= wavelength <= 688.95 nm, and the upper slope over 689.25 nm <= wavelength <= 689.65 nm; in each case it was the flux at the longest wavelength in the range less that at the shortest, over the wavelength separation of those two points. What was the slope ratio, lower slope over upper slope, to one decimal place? -0.8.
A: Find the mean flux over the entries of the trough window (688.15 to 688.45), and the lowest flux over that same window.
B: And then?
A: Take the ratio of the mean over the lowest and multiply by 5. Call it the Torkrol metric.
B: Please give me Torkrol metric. 5.27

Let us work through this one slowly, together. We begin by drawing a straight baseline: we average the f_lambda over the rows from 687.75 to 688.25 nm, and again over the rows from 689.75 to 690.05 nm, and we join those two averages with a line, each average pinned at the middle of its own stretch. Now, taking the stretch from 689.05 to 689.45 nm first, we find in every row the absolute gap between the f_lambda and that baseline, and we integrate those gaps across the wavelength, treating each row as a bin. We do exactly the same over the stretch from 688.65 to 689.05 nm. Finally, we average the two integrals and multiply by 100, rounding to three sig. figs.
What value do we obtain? 44.0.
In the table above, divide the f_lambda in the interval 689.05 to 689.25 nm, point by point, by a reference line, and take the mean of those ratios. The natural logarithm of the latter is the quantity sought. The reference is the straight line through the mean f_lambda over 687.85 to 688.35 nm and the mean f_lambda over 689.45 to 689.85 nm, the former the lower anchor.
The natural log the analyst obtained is 0.02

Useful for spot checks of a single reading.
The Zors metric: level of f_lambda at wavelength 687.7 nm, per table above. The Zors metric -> 11.33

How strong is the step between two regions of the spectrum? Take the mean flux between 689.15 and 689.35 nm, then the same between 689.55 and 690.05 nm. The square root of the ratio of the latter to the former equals 1.05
